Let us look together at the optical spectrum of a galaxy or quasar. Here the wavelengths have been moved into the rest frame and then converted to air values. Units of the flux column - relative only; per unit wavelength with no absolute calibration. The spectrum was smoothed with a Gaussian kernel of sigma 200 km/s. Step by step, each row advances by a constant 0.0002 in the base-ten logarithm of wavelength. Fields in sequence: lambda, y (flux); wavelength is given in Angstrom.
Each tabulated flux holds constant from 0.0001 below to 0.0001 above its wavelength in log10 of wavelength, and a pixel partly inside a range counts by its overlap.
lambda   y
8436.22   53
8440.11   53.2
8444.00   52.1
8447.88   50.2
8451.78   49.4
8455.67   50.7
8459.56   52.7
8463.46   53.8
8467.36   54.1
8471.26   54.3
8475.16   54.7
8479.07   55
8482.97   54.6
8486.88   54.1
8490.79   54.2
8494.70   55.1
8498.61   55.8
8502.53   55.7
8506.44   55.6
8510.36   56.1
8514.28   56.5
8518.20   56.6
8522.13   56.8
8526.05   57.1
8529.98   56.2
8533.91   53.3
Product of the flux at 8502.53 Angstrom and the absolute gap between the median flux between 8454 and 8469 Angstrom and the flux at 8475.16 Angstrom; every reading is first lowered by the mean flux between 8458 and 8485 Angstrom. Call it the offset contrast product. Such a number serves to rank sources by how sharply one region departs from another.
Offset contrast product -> 2.2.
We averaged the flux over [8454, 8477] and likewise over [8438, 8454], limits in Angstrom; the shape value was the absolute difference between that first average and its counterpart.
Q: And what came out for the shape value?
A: 2.2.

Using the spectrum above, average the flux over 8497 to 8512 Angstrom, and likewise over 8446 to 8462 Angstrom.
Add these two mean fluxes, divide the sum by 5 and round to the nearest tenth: 21.3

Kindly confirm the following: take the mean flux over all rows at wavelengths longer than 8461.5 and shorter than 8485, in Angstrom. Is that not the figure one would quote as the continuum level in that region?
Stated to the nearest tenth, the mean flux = 54.4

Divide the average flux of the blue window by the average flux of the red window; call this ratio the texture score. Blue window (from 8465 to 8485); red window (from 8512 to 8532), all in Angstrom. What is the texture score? 0.963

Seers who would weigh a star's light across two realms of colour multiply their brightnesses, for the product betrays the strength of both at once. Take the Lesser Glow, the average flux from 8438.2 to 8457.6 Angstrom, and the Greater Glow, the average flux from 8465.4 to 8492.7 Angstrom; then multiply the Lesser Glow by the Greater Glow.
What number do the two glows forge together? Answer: 2782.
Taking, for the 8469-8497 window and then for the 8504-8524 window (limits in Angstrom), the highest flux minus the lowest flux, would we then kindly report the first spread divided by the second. 1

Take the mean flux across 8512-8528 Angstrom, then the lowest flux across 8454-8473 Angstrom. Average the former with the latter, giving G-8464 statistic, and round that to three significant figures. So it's 53.7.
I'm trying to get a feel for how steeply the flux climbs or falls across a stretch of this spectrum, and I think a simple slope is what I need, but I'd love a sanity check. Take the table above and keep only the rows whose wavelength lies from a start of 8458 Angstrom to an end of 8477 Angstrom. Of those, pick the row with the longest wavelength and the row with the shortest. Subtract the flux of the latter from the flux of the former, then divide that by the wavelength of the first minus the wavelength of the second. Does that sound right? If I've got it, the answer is 0.13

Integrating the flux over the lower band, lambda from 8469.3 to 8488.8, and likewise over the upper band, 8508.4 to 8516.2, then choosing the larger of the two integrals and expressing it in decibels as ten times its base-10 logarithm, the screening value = 30.3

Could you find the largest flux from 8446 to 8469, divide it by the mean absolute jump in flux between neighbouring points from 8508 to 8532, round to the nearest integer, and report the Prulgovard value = 142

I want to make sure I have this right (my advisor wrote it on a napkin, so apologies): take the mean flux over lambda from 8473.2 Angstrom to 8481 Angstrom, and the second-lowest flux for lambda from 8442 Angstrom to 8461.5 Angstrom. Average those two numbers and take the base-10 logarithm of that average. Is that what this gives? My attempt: 1.72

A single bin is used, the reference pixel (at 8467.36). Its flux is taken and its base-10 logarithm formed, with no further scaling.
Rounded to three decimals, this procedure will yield 1.733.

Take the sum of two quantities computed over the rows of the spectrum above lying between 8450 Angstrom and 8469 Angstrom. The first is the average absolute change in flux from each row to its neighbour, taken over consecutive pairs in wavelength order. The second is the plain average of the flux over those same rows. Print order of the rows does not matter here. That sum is 53.3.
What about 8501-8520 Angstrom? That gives 56.4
